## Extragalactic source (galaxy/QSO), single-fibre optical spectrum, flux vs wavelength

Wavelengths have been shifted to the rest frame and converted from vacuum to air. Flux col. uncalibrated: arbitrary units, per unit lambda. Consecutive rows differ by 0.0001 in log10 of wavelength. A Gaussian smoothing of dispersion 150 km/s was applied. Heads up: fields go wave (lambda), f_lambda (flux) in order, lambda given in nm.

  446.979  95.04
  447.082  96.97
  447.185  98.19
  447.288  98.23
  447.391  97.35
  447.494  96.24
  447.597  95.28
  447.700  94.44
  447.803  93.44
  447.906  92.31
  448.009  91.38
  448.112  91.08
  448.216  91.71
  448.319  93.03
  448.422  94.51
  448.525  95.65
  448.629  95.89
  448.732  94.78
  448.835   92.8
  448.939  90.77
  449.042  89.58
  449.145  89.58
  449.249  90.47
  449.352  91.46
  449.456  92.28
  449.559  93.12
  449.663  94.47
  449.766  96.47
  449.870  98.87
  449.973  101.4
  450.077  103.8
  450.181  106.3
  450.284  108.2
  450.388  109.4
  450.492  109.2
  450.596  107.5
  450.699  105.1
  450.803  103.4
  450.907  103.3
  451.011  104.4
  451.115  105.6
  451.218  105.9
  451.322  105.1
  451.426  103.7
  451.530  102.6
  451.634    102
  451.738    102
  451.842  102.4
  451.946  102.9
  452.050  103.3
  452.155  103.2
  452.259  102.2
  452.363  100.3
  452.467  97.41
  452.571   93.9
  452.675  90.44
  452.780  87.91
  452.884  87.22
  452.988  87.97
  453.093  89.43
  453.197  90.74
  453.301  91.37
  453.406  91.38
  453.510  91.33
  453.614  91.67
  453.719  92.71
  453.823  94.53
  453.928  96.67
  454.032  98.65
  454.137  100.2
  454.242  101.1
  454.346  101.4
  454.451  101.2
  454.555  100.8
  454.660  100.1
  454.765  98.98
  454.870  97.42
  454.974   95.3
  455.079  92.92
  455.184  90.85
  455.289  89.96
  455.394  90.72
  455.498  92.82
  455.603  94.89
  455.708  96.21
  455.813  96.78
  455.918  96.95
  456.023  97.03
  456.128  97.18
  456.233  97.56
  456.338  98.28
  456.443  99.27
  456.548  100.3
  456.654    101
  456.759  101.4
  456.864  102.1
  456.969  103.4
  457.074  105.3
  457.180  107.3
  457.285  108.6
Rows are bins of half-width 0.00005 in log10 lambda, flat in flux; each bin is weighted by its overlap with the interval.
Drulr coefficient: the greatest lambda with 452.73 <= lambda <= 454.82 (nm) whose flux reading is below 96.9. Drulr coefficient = 453.928 nm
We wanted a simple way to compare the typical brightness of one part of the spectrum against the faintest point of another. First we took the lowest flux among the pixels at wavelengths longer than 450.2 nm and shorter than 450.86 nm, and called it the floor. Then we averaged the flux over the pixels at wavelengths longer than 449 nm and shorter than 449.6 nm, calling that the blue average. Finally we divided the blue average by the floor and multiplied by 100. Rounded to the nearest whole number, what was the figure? 88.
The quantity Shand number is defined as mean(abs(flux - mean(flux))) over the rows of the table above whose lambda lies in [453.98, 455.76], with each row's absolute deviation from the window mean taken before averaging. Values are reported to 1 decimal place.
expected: 3.5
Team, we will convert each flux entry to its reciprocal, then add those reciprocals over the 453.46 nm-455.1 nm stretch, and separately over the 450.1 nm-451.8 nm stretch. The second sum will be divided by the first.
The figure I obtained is 0.92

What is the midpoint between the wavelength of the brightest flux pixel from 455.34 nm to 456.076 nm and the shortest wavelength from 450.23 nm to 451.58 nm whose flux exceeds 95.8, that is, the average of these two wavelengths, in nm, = 453.15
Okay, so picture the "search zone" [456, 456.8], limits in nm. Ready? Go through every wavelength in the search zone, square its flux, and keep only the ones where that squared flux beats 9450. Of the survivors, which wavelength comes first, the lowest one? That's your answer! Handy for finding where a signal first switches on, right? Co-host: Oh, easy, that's 456.233 nm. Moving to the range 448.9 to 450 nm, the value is 449.870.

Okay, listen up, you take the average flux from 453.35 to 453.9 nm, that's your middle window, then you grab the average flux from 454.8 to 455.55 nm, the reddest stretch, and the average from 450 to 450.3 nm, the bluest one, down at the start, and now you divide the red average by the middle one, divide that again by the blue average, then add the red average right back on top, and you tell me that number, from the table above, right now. 93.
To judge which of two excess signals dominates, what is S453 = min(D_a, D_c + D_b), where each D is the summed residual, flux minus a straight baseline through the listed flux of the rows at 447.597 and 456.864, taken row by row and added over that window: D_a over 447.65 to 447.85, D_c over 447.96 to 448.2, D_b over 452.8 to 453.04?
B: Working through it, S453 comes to -32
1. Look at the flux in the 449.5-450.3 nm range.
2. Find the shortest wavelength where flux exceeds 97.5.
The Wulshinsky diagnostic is 449.870 nm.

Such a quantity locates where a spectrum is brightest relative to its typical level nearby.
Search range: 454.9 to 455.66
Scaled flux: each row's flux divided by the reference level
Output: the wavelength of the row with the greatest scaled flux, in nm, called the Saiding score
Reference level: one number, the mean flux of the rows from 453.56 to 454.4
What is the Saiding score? 454.974 nm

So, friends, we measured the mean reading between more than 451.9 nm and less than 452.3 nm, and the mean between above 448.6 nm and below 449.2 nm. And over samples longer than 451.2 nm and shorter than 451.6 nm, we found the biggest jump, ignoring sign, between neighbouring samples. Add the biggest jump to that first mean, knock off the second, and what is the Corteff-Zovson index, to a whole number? 12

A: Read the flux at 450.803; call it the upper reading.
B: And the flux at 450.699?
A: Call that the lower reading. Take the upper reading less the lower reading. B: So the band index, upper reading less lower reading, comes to -2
